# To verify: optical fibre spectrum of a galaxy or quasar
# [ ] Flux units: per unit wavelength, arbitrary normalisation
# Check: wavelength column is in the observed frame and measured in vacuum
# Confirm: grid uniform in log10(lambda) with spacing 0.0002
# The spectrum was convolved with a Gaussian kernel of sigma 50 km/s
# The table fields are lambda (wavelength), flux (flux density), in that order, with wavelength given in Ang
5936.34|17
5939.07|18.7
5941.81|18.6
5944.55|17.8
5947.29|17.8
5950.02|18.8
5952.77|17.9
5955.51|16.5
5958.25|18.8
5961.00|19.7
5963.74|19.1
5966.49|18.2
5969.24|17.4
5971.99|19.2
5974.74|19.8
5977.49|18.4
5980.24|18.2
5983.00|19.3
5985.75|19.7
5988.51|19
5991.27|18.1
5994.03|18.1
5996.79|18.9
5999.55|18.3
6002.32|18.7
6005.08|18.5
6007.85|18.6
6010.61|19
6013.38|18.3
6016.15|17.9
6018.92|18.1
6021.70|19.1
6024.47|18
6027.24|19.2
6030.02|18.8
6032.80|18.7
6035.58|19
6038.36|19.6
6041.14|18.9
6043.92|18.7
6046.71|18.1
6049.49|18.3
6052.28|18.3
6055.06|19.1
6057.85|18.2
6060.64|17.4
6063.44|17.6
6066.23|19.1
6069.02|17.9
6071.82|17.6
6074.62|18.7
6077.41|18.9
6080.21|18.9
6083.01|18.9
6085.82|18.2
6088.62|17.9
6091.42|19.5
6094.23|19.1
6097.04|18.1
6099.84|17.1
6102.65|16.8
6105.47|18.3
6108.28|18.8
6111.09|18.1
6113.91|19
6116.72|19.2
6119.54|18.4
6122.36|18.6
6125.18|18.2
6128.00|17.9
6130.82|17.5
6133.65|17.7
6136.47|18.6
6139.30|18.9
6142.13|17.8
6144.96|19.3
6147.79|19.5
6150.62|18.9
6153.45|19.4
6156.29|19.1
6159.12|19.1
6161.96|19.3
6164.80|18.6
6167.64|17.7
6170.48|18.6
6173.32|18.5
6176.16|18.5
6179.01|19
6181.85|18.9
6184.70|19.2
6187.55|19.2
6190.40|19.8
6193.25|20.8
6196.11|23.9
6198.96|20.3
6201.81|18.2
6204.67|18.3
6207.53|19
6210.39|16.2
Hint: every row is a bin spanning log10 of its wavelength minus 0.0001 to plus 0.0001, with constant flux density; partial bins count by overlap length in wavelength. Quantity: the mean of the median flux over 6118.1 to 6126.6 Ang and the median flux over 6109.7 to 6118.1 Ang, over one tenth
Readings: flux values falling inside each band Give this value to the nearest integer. 187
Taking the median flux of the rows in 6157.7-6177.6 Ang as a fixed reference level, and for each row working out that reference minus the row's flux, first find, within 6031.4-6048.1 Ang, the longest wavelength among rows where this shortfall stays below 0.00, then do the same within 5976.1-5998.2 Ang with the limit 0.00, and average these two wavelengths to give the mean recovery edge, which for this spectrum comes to 6020.4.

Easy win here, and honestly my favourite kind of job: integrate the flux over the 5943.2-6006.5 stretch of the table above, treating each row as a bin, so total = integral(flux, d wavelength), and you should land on 1173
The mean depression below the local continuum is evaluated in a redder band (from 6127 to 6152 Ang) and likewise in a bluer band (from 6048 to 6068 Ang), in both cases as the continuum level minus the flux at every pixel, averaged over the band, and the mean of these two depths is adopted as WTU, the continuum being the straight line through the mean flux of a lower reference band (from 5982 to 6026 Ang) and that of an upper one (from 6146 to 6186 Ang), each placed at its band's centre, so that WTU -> 0.39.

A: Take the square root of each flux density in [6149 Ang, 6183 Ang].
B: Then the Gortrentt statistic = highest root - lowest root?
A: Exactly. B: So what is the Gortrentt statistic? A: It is 0.20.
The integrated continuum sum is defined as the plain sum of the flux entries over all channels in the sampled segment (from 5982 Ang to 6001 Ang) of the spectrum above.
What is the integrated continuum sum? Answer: 131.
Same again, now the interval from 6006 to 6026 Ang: 129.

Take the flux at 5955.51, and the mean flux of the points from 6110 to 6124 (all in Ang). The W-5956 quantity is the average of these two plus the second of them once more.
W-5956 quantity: 36.2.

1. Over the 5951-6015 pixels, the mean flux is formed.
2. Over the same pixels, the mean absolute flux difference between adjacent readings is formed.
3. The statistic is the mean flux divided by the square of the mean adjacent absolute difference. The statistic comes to 30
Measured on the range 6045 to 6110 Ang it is 42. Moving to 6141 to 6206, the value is 31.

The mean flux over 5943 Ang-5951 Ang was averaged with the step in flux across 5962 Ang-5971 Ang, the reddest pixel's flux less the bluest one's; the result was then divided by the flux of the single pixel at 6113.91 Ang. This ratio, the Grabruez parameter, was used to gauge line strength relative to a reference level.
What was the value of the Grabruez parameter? 0.432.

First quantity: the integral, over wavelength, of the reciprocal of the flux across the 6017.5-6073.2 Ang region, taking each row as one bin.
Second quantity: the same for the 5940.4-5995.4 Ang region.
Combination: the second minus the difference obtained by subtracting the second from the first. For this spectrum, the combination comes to 2.93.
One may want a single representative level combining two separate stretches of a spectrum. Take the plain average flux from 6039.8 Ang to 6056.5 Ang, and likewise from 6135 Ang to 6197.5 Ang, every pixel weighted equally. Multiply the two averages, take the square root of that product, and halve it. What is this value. 9.44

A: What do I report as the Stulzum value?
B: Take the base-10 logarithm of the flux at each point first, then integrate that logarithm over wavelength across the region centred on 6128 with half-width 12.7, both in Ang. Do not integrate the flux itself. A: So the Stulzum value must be 32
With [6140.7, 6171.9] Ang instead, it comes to 40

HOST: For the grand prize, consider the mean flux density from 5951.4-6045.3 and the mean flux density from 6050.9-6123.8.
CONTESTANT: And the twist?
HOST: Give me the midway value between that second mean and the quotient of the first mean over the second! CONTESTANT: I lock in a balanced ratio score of 9.69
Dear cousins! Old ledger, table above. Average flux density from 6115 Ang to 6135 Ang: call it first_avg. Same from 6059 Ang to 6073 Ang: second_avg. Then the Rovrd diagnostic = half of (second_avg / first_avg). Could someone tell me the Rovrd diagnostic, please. 0.492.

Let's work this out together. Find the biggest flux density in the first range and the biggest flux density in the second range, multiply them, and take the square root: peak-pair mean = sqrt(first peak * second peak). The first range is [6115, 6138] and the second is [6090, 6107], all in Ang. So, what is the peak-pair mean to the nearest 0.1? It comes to 19.3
